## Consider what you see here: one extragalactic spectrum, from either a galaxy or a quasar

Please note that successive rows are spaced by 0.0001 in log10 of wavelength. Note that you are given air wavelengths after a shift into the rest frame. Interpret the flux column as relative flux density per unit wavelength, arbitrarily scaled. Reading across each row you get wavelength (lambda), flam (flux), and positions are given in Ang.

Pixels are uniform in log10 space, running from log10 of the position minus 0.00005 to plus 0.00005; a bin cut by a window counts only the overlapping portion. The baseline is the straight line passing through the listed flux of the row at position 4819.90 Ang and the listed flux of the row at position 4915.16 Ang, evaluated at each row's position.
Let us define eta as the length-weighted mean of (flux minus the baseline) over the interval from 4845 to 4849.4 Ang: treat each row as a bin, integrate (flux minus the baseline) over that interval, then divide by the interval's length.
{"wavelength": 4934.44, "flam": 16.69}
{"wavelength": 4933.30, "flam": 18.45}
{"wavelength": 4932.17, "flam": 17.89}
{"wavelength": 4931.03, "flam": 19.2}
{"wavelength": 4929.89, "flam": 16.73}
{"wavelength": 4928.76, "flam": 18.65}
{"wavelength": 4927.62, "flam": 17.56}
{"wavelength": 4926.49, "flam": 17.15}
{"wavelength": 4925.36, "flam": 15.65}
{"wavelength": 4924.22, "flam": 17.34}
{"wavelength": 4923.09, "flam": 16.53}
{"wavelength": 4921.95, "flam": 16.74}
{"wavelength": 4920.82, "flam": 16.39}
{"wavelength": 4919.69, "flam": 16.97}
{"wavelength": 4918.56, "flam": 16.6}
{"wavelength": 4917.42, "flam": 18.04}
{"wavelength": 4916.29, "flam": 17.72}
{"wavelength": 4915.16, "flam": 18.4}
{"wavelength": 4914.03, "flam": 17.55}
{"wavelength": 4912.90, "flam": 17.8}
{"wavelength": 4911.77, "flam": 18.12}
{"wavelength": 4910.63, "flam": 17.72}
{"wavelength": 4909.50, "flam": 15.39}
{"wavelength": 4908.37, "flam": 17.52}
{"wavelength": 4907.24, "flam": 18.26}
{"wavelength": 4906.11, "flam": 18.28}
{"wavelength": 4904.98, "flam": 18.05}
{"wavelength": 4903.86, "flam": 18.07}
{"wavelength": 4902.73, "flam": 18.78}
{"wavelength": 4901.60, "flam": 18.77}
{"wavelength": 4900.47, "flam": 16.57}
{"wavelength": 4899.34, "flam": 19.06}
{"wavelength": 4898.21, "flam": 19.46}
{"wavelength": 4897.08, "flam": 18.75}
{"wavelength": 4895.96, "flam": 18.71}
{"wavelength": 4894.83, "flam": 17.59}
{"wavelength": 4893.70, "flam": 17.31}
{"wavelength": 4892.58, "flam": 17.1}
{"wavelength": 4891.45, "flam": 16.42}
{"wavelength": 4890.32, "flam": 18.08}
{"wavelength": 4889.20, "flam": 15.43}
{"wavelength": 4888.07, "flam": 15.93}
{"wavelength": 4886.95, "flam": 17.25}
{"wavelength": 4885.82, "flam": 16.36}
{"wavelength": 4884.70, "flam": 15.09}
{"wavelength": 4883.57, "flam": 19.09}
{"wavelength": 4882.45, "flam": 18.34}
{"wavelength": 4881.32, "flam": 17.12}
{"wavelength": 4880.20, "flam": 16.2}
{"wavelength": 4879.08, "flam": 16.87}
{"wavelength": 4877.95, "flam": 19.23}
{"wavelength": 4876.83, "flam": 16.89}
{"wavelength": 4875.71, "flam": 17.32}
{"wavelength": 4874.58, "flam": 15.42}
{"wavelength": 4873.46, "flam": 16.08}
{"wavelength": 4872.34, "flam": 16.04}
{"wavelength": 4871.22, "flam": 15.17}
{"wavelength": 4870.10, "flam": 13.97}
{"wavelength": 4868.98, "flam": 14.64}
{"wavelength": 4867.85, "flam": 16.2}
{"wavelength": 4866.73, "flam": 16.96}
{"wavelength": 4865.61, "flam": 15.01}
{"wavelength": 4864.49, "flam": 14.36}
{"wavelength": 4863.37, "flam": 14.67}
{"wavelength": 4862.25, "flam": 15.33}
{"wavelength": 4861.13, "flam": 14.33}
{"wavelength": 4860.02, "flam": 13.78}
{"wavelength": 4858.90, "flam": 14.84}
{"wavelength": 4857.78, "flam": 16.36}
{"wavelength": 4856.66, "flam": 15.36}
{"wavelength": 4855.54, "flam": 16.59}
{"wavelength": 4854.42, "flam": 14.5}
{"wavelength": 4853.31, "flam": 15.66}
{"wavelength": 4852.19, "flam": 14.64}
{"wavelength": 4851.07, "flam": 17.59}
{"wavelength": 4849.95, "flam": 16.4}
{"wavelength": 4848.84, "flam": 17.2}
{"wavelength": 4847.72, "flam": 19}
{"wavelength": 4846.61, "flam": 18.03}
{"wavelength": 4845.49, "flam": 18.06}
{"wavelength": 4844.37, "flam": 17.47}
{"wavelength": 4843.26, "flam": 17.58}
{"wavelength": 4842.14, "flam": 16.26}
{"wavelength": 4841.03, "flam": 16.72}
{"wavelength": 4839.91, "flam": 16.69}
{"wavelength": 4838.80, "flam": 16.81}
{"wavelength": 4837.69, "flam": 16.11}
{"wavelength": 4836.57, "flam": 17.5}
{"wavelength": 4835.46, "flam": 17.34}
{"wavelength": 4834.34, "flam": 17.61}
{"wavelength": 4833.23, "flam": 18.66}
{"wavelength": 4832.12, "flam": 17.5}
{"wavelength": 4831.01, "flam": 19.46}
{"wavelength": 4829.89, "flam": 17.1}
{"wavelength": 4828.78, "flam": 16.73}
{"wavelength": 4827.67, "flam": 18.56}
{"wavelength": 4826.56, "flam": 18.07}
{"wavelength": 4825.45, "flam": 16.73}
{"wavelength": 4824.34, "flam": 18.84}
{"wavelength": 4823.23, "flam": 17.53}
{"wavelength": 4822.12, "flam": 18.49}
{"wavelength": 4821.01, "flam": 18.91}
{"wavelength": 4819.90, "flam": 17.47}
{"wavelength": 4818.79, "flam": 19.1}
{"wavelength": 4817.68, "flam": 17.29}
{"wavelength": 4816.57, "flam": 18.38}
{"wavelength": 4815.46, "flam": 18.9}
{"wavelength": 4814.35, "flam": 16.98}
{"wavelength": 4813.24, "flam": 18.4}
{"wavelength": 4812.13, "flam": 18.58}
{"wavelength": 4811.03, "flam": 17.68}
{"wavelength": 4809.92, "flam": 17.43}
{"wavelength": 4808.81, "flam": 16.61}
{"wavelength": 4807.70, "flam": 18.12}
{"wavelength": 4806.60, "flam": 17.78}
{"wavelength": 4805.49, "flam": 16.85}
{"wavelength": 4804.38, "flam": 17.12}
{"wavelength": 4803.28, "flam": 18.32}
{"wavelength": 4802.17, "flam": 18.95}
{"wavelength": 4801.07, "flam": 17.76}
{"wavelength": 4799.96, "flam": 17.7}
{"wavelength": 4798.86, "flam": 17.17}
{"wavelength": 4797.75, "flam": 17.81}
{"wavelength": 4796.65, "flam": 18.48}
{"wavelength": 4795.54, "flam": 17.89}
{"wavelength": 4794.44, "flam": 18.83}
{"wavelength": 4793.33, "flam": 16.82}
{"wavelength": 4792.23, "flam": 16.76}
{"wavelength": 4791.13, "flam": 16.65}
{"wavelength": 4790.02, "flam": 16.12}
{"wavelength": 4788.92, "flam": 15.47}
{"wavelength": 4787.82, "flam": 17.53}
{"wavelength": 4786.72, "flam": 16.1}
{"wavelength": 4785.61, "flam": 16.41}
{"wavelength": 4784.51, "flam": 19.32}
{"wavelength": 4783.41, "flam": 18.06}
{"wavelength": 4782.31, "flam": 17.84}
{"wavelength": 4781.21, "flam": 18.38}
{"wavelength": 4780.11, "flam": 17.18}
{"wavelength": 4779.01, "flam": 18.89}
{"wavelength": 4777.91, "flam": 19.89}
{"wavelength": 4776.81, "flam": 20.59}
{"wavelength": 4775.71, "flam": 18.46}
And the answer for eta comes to 0.3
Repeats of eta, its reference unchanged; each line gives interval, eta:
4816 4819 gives 0.7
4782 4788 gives 0.4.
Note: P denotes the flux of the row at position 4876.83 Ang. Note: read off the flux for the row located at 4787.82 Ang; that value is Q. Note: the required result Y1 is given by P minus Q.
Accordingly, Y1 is -1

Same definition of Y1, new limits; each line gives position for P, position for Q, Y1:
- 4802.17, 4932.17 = 1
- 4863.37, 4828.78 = -2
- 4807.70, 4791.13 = 1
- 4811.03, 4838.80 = 1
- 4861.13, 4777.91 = -6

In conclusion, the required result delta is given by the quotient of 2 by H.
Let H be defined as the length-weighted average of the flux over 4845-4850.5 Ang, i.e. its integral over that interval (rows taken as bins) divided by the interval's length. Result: 0.113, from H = 17.8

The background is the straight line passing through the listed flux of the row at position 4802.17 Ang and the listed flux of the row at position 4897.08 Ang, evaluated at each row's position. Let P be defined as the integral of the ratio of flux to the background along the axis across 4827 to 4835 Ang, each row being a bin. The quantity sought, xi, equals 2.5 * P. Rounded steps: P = 7.6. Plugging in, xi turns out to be 19.0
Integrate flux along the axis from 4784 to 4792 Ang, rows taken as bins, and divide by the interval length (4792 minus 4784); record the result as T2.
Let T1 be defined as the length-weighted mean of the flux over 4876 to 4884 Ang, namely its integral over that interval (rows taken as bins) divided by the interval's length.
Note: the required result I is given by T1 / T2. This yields 1.05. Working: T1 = 17.7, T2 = 16.78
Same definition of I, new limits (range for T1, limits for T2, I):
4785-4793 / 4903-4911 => 0.93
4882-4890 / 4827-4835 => 0.94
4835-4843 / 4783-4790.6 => 0.99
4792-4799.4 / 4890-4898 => 1.00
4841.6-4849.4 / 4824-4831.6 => 0.99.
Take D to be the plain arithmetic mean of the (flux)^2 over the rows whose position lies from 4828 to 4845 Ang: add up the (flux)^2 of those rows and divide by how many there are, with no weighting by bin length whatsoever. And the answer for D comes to 300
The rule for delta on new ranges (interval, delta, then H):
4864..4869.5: 0.130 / 15.4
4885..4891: 0.121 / 16.5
